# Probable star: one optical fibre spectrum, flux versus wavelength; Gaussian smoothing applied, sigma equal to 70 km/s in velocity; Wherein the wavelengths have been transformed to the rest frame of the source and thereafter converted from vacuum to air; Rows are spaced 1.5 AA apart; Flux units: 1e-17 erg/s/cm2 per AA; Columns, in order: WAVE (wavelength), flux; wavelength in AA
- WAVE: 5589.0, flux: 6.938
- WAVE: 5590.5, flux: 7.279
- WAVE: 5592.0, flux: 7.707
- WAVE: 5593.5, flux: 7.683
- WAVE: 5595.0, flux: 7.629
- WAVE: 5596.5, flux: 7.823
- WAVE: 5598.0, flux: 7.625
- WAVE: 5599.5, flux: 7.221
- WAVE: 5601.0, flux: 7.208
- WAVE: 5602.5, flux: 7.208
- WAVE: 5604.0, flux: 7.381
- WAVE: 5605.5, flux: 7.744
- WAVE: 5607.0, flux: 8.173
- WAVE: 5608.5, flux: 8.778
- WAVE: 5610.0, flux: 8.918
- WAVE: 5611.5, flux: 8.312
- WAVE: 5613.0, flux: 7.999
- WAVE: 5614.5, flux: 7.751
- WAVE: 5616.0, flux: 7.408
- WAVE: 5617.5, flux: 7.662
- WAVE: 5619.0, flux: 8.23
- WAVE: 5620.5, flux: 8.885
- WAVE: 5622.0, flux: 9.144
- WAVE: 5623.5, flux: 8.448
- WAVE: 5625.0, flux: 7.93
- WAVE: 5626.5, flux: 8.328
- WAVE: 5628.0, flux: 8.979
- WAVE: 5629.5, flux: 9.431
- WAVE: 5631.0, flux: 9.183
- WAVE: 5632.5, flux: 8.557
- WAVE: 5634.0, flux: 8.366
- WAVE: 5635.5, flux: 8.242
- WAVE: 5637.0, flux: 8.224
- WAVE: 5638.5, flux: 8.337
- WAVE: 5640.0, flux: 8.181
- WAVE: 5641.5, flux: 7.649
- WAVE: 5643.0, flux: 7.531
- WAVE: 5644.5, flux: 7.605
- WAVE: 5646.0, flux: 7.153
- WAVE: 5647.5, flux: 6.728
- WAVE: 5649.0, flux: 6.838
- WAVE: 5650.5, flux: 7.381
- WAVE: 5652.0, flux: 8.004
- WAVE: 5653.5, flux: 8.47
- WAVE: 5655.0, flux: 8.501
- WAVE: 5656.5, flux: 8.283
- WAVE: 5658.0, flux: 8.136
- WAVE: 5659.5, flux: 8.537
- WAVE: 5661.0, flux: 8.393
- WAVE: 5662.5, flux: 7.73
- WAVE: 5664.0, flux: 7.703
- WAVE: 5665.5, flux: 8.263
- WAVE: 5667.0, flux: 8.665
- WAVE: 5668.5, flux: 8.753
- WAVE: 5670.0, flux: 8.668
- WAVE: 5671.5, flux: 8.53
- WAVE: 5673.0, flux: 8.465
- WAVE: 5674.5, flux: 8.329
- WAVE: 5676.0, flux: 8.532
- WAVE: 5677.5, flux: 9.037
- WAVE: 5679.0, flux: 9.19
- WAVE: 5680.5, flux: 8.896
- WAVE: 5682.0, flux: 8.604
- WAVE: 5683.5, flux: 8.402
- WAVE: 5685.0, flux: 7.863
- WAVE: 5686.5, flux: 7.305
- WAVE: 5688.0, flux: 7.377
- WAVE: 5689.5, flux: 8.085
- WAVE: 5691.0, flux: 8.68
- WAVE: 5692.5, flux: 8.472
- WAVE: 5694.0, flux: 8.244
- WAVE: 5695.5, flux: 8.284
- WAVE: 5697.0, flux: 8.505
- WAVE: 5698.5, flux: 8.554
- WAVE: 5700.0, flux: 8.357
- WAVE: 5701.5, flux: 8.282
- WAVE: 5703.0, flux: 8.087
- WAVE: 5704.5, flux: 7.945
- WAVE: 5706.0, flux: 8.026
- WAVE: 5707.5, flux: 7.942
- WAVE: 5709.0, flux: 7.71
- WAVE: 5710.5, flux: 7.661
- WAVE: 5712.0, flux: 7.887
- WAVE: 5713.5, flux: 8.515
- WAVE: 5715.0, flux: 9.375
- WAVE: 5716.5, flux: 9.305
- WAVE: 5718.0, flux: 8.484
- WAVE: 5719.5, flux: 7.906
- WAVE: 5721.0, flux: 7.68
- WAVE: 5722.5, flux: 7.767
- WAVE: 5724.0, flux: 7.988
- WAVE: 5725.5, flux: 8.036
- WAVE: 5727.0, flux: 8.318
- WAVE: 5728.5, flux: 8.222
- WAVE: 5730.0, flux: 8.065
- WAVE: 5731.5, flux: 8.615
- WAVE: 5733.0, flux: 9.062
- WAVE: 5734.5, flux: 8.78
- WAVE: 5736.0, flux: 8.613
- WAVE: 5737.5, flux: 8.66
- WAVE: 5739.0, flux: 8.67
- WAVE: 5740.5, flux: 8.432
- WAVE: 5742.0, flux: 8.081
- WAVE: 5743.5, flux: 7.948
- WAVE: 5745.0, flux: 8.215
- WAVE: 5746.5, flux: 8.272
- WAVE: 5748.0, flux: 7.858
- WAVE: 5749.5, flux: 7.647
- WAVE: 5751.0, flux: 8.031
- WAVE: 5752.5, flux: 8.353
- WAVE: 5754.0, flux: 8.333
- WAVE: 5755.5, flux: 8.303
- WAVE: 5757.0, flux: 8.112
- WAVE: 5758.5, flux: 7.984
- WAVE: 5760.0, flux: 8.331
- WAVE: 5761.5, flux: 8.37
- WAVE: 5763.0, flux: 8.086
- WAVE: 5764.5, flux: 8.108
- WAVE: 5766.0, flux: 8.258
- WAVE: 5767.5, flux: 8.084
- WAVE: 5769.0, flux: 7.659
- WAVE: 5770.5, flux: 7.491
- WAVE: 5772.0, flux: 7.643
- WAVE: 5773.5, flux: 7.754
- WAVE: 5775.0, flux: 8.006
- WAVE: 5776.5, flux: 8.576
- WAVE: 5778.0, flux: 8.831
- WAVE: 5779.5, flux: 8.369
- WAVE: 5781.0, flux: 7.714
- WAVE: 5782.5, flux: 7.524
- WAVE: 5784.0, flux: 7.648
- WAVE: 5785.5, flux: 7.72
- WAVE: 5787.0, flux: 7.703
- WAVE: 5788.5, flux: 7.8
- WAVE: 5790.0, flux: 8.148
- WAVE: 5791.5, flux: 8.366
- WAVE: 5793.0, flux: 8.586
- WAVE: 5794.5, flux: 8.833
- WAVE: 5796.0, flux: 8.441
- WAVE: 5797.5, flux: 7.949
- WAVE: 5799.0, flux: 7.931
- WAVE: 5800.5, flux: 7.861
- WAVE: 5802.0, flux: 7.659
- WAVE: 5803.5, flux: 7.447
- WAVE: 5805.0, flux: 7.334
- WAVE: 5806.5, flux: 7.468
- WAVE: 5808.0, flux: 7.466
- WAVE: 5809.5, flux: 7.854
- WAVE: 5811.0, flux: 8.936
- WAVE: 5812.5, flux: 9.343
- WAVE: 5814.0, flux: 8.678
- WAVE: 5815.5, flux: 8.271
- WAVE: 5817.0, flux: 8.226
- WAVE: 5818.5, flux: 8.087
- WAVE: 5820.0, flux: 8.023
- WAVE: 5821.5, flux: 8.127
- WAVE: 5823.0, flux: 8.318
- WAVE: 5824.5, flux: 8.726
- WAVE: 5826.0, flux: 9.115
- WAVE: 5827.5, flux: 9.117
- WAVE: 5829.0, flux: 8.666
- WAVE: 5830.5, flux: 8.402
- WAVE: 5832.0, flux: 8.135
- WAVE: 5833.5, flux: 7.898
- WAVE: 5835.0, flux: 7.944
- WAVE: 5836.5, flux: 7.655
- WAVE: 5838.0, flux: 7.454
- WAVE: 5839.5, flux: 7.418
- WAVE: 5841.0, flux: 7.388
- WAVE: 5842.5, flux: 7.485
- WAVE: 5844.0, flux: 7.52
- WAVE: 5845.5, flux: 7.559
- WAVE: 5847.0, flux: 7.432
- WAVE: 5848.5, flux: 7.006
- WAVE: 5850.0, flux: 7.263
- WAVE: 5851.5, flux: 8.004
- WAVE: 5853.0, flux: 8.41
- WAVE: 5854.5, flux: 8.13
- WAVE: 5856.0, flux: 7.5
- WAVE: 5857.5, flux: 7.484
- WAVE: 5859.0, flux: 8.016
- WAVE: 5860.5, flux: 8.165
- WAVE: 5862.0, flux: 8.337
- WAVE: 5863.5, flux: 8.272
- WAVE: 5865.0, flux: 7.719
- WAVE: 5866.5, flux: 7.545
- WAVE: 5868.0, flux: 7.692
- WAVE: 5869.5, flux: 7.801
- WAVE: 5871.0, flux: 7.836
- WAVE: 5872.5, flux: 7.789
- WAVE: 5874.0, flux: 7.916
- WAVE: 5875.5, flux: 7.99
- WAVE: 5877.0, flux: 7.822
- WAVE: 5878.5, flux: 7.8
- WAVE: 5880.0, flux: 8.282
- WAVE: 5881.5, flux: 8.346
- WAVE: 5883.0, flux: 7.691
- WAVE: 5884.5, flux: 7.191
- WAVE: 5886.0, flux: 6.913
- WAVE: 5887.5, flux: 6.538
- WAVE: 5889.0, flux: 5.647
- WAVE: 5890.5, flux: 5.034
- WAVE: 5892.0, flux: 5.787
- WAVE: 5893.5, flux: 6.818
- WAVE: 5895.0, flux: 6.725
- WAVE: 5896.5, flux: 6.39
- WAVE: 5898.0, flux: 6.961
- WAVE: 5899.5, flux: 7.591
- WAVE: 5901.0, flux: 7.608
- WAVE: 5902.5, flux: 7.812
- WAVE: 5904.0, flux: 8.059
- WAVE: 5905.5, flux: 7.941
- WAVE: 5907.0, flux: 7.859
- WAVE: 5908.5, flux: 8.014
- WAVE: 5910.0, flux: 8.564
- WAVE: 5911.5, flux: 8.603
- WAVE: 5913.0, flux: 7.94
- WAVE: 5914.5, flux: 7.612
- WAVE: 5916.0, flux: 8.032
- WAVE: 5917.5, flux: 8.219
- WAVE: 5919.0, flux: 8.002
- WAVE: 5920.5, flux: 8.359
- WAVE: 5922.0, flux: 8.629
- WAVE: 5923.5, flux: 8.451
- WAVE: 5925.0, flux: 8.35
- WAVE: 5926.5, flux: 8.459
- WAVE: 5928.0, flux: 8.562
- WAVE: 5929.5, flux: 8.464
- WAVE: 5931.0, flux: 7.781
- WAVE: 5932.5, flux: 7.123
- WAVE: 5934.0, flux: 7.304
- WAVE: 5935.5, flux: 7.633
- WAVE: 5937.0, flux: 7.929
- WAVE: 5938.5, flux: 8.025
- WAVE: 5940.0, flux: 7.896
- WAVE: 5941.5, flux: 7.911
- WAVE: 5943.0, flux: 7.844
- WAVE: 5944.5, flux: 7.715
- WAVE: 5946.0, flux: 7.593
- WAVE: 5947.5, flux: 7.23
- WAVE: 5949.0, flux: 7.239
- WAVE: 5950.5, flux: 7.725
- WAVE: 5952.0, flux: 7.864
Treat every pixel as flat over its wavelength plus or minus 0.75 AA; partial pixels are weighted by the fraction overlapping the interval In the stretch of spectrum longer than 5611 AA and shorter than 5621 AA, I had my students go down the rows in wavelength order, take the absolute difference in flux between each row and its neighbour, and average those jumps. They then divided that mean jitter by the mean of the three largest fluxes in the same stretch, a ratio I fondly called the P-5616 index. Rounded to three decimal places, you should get 0.047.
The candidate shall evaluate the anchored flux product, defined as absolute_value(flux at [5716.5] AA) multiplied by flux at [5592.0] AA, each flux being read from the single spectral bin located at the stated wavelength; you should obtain 72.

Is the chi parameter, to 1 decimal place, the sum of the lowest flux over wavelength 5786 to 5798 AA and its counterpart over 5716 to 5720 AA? 15.6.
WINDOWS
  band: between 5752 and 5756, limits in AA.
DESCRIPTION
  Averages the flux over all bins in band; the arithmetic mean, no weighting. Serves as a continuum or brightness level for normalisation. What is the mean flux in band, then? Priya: 8.33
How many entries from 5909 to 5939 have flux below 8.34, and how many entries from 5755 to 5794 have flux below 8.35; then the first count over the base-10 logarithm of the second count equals 8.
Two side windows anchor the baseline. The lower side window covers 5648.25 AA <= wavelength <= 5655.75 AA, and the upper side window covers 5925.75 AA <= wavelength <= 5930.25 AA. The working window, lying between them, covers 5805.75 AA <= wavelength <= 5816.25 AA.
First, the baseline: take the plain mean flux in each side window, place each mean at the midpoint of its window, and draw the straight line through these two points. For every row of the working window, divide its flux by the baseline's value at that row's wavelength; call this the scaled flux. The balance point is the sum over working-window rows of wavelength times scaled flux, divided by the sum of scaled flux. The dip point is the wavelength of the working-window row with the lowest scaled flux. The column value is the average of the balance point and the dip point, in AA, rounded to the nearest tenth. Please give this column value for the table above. 5809.6 AA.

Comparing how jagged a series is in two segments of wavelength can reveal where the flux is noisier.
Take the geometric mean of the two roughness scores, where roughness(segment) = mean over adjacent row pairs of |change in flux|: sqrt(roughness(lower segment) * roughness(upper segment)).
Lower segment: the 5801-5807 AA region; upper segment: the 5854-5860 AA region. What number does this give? 0.25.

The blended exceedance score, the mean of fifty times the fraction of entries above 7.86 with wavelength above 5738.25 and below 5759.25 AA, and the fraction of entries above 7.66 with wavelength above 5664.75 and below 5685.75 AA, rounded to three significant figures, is 21.9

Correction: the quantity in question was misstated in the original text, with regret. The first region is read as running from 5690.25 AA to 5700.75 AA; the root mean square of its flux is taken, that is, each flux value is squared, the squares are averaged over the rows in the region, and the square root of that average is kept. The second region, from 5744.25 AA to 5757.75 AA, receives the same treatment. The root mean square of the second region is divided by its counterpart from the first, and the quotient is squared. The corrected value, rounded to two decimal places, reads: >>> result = 0.93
